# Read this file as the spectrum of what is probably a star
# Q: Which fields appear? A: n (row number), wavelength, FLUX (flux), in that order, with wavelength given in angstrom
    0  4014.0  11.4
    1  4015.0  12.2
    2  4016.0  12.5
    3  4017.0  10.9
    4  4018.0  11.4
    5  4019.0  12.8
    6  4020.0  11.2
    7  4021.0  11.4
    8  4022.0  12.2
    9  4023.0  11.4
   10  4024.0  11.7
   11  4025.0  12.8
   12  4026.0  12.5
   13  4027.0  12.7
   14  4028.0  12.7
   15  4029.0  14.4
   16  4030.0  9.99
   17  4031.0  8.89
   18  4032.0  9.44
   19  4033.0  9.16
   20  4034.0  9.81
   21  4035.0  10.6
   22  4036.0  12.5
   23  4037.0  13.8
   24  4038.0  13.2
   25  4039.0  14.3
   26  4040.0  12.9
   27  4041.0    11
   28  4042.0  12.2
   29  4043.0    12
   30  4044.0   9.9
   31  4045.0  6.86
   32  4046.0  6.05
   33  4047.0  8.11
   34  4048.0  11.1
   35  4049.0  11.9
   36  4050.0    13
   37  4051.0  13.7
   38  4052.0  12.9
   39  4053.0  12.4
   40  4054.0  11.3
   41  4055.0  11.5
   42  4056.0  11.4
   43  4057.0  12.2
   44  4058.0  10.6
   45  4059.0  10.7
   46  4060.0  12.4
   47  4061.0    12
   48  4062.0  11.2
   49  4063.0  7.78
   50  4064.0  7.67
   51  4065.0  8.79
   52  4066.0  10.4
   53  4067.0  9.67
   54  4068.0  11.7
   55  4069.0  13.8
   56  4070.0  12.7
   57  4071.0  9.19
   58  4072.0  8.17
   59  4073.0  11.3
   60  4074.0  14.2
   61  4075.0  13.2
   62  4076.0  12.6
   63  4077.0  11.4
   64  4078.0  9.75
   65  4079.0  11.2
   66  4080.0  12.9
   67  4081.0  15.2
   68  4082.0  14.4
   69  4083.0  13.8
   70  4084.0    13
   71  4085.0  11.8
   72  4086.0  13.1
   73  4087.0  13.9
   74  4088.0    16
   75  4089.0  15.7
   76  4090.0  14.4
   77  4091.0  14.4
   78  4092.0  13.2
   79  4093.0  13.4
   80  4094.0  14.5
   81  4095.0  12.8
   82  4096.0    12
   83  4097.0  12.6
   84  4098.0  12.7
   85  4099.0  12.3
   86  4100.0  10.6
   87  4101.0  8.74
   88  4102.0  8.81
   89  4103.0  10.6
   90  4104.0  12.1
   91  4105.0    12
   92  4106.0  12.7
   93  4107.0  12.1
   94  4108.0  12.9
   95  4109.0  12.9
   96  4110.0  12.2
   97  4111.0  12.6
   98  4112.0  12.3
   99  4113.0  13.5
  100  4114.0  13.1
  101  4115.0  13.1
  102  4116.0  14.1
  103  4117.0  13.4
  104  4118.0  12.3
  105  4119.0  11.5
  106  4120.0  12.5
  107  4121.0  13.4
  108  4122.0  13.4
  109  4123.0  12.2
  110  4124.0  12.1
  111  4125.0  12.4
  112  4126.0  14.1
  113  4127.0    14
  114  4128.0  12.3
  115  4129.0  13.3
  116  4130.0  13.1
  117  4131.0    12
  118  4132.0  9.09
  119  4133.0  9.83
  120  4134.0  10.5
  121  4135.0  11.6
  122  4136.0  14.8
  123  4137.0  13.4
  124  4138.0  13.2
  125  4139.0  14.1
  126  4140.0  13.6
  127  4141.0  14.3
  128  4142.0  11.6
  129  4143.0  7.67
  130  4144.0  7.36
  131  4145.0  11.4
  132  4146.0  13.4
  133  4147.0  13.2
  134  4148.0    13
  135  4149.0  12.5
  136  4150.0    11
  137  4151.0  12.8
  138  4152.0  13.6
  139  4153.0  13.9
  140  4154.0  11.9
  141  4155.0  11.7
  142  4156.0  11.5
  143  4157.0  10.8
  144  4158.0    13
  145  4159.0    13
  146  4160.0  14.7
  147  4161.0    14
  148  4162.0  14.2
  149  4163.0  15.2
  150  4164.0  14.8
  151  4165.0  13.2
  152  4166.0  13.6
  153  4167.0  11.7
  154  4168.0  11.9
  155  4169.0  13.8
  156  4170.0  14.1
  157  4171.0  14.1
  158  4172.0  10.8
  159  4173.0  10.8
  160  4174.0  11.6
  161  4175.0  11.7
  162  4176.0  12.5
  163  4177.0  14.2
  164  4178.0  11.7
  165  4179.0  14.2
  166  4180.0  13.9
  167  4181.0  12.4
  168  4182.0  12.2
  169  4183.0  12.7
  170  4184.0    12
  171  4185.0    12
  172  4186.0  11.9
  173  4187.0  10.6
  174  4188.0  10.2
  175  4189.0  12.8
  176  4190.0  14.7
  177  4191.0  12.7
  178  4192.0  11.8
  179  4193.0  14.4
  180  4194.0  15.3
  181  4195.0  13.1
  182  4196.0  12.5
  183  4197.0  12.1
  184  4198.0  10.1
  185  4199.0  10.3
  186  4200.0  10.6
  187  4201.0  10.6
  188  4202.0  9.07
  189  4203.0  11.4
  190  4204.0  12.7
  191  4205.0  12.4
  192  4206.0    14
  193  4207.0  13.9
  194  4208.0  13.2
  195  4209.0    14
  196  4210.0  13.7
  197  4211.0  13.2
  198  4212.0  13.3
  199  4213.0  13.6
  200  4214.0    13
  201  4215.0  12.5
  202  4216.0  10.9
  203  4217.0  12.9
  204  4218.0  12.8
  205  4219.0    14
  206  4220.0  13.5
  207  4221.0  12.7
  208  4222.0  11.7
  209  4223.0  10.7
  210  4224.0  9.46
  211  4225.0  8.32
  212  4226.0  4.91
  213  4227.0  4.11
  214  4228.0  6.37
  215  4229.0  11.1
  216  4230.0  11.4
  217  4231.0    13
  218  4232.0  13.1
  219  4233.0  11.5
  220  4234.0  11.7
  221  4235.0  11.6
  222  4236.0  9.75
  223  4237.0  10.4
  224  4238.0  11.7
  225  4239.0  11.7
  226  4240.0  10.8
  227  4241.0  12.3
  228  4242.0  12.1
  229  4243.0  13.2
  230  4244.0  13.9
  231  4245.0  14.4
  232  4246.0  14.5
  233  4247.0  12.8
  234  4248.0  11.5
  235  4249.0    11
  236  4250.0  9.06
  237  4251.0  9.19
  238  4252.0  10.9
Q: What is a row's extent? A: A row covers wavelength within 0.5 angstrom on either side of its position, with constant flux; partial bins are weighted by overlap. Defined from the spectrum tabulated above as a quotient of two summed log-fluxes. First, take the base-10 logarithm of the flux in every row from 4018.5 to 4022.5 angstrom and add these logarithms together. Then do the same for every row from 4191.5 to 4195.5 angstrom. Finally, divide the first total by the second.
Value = 0.95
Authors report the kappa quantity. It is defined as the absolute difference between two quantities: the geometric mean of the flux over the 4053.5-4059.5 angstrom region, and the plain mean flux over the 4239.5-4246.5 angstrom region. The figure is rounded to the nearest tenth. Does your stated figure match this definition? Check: 1.8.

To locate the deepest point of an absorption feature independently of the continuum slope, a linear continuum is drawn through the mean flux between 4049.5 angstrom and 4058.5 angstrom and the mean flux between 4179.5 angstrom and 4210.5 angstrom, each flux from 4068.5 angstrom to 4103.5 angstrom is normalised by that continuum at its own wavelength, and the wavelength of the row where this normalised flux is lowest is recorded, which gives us 4072.0 angstrom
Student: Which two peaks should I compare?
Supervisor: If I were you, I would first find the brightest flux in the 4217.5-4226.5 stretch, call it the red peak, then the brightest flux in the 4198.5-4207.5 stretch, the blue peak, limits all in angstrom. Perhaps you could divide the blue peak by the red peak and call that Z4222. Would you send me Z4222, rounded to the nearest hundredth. 1.00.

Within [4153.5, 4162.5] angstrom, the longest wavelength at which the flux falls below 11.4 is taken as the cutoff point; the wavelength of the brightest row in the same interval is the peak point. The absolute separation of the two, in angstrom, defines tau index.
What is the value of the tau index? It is 3 angstrom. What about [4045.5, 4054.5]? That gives 3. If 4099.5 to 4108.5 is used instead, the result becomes 5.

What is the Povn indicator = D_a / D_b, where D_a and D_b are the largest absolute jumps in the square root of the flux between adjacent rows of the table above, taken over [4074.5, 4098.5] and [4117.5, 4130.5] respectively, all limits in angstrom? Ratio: 1.31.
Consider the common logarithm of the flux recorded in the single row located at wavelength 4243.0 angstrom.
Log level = 1.12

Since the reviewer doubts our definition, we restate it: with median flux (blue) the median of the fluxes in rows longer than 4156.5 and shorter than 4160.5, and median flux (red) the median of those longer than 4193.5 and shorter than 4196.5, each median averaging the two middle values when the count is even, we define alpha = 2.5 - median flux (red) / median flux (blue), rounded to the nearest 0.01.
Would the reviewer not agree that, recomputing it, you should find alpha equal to 1.49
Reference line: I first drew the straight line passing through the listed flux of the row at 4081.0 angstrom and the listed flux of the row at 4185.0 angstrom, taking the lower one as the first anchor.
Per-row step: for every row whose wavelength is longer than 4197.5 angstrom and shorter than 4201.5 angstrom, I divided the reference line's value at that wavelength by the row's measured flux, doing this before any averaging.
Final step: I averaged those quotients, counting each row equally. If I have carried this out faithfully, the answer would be 1.11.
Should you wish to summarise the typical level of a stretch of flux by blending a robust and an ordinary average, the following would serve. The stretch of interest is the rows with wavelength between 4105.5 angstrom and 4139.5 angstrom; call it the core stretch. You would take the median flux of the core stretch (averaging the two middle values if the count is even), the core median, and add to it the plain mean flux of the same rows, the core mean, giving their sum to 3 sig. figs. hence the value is 25.4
